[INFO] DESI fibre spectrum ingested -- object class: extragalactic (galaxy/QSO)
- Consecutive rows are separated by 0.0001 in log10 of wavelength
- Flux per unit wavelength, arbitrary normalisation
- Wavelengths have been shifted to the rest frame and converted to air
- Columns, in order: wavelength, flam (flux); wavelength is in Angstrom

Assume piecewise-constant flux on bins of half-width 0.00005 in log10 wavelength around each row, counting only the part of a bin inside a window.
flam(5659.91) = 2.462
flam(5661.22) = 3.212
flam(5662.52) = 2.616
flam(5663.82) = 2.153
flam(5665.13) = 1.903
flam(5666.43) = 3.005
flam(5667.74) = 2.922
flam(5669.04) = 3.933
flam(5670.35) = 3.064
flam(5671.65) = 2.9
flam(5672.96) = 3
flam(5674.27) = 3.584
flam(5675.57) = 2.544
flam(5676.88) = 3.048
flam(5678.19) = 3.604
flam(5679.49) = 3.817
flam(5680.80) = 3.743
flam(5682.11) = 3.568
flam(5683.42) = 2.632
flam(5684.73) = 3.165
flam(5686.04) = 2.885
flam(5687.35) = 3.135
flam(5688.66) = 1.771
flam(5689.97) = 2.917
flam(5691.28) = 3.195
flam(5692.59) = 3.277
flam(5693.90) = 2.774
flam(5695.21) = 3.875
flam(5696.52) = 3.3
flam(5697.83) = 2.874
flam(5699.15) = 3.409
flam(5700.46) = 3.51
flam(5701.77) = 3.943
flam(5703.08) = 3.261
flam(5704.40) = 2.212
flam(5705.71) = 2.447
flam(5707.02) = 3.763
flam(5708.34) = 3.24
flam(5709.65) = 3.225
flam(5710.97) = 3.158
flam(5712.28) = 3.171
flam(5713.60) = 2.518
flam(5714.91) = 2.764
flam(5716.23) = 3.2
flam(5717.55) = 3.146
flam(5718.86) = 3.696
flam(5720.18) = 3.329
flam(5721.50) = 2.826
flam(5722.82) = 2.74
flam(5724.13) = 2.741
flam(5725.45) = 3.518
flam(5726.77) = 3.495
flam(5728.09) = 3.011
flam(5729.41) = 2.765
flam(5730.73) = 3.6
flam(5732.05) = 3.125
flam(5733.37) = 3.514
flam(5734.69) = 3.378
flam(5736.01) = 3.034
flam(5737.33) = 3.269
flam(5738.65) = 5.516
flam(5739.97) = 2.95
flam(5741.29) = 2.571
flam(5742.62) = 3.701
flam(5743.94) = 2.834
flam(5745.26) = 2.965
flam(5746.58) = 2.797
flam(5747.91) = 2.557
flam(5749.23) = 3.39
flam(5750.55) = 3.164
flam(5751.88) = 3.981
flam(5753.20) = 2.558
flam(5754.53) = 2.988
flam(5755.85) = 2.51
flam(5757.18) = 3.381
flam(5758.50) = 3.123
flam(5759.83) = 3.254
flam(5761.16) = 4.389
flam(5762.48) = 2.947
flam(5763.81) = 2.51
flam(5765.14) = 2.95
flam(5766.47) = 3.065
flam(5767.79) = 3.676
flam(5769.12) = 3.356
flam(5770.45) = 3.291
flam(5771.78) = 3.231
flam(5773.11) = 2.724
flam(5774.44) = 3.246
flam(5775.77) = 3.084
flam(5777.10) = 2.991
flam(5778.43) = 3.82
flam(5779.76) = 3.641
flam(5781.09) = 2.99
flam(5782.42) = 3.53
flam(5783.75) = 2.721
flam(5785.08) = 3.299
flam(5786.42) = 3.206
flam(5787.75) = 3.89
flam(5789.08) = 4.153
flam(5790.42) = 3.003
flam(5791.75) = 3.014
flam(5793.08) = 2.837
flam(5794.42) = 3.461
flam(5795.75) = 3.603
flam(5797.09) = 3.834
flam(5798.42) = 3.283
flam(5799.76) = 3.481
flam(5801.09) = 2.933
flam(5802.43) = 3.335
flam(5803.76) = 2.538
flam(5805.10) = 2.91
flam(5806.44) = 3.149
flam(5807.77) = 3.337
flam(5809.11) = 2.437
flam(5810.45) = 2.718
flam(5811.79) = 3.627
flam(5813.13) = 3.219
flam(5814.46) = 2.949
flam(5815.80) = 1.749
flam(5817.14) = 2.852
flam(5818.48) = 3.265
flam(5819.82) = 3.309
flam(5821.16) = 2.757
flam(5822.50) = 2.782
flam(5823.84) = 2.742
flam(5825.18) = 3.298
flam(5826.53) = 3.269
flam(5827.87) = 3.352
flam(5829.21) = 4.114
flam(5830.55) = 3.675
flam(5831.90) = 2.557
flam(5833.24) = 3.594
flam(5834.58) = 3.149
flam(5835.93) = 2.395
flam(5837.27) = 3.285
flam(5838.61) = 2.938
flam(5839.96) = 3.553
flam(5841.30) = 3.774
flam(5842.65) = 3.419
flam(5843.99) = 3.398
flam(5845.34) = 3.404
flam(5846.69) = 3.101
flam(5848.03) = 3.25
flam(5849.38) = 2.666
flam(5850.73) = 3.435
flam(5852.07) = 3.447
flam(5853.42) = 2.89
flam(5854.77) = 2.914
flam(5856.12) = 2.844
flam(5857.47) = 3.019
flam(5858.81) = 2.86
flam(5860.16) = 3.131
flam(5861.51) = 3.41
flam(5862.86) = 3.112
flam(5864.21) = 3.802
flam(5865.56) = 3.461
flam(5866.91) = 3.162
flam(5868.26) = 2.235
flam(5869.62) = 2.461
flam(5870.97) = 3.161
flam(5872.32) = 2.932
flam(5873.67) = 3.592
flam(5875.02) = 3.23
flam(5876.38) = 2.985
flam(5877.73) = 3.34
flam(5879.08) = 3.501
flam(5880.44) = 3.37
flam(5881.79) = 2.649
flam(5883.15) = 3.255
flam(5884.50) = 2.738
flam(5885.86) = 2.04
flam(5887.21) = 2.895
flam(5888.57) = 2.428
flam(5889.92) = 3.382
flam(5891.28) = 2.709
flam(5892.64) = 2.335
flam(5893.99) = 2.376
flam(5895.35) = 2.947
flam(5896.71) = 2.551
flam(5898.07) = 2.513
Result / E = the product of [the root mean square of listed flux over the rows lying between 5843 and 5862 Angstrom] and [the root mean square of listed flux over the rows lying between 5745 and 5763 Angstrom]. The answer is 10.0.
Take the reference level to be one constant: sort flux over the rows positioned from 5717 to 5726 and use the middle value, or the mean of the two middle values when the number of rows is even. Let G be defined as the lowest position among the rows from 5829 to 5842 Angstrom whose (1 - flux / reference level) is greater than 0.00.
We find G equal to 5831.90 Angstrom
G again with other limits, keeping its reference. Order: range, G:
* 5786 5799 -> 5790.42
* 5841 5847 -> 5846.69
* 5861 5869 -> 5862.86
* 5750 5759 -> 5753.20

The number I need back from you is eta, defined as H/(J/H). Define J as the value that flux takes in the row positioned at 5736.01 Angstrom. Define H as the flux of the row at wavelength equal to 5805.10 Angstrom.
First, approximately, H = 2.91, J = 3.034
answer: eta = 2.8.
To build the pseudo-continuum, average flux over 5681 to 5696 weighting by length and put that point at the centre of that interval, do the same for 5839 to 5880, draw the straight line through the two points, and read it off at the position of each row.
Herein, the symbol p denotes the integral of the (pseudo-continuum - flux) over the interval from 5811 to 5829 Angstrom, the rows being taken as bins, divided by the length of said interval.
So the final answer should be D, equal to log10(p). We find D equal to -1.0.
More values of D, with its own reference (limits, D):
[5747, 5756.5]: -1.1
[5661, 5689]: -2.0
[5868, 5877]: -0.7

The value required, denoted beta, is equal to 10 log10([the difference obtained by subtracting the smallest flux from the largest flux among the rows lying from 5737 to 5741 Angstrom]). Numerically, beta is 4.1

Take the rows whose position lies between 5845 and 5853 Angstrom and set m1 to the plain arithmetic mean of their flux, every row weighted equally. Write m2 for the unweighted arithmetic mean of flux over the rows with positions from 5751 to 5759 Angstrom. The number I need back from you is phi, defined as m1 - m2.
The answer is 0.13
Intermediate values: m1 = 3.22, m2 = 3.09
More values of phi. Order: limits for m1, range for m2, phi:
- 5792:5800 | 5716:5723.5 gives 0.26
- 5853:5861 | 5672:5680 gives -0.32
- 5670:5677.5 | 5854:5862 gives -0.01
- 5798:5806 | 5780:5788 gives -0.19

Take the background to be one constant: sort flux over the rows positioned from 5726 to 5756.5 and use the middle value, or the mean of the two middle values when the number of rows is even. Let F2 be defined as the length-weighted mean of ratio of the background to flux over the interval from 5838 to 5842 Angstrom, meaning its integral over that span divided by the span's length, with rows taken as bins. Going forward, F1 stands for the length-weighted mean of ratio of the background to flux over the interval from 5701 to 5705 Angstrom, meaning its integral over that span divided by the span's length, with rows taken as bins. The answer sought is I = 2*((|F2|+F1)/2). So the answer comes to 1.91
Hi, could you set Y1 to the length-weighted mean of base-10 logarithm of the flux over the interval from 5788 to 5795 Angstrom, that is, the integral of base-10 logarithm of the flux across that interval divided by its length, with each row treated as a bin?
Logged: 0.52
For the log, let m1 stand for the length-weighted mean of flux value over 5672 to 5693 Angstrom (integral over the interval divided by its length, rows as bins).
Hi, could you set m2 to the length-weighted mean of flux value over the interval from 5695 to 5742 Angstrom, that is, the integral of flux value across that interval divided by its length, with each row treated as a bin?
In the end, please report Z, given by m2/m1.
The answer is 1.034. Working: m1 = 3.11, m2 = 3.22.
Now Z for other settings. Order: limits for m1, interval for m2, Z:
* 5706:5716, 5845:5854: 1.022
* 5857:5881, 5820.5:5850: 1.016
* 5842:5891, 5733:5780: 1.048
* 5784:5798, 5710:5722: 0.909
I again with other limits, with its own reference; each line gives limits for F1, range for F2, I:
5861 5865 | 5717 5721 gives 1.79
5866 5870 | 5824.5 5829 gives 2.06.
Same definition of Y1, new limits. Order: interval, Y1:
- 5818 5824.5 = 0.47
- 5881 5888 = 0.43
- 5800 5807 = 0.48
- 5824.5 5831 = 0.55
